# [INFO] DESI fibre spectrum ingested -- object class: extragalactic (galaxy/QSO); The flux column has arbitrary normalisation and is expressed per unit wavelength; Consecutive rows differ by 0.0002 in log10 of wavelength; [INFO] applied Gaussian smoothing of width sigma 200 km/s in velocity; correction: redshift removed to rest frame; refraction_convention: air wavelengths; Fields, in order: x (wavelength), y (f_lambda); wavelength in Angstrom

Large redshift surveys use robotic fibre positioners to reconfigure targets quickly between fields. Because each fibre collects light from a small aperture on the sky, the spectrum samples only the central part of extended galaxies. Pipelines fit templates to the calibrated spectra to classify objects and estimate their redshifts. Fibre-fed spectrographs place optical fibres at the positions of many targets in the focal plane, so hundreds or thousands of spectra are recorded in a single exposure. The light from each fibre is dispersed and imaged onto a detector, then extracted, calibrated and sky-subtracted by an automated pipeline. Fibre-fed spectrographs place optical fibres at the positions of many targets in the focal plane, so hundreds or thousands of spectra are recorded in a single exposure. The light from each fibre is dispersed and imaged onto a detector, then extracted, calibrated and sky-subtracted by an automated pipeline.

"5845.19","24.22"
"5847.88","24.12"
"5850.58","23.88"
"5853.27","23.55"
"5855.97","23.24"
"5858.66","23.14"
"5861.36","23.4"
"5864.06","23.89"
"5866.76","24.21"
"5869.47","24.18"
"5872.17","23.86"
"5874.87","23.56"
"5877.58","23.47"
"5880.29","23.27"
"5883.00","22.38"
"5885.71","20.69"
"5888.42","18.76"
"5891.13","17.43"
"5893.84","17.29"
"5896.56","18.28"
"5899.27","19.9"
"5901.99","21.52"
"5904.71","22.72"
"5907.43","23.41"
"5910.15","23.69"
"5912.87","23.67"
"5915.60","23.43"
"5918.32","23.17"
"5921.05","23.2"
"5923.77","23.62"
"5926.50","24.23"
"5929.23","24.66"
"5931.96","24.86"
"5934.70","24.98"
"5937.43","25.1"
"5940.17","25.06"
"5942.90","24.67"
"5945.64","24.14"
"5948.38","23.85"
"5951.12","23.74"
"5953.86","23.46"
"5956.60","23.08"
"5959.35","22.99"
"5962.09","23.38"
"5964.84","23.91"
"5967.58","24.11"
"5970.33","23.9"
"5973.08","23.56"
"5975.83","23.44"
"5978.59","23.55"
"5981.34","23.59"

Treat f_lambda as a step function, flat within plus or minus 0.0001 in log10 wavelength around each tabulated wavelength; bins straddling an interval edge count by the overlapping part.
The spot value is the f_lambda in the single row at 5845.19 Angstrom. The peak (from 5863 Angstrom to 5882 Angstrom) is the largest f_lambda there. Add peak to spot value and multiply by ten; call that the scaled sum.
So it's 484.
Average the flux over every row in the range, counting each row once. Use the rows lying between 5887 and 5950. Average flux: 22.7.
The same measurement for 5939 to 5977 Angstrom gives 23.8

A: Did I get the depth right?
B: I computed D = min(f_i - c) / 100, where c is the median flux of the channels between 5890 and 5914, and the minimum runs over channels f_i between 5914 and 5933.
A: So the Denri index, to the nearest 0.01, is 0.02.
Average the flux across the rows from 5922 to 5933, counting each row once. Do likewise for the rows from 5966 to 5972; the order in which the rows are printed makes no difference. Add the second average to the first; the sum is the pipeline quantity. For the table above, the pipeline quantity 48.3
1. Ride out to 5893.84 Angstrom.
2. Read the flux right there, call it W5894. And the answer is 17.29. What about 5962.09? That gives 23.38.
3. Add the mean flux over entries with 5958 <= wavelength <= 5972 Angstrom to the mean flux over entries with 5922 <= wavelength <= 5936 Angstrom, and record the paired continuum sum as 48.1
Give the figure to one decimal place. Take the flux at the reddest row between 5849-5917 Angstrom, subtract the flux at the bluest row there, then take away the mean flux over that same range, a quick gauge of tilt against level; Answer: -22.7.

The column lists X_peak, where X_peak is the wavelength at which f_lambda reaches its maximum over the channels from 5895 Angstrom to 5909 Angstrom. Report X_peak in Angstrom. 5907.43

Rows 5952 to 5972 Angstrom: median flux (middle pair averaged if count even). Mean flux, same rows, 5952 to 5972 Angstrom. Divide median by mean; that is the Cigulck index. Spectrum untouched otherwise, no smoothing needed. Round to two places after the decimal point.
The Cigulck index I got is 1.00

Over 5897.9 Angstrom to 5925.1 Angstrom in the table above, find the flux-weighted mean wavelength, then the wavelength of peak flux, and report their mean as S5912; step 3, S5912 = 5911.0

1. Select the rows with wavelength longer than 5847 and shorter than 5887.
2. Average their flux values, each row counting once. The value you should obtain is 23.4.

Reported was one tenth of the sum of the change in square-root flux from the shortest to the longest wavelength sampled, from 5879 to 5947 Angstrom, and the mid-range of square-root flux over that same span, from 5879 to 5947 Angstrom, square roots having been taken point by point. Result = 0.467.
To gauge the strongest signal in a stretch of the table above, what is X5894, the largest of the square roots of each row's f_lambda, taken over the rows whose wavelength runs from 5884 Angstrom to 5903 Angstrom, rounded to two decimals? 4.64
